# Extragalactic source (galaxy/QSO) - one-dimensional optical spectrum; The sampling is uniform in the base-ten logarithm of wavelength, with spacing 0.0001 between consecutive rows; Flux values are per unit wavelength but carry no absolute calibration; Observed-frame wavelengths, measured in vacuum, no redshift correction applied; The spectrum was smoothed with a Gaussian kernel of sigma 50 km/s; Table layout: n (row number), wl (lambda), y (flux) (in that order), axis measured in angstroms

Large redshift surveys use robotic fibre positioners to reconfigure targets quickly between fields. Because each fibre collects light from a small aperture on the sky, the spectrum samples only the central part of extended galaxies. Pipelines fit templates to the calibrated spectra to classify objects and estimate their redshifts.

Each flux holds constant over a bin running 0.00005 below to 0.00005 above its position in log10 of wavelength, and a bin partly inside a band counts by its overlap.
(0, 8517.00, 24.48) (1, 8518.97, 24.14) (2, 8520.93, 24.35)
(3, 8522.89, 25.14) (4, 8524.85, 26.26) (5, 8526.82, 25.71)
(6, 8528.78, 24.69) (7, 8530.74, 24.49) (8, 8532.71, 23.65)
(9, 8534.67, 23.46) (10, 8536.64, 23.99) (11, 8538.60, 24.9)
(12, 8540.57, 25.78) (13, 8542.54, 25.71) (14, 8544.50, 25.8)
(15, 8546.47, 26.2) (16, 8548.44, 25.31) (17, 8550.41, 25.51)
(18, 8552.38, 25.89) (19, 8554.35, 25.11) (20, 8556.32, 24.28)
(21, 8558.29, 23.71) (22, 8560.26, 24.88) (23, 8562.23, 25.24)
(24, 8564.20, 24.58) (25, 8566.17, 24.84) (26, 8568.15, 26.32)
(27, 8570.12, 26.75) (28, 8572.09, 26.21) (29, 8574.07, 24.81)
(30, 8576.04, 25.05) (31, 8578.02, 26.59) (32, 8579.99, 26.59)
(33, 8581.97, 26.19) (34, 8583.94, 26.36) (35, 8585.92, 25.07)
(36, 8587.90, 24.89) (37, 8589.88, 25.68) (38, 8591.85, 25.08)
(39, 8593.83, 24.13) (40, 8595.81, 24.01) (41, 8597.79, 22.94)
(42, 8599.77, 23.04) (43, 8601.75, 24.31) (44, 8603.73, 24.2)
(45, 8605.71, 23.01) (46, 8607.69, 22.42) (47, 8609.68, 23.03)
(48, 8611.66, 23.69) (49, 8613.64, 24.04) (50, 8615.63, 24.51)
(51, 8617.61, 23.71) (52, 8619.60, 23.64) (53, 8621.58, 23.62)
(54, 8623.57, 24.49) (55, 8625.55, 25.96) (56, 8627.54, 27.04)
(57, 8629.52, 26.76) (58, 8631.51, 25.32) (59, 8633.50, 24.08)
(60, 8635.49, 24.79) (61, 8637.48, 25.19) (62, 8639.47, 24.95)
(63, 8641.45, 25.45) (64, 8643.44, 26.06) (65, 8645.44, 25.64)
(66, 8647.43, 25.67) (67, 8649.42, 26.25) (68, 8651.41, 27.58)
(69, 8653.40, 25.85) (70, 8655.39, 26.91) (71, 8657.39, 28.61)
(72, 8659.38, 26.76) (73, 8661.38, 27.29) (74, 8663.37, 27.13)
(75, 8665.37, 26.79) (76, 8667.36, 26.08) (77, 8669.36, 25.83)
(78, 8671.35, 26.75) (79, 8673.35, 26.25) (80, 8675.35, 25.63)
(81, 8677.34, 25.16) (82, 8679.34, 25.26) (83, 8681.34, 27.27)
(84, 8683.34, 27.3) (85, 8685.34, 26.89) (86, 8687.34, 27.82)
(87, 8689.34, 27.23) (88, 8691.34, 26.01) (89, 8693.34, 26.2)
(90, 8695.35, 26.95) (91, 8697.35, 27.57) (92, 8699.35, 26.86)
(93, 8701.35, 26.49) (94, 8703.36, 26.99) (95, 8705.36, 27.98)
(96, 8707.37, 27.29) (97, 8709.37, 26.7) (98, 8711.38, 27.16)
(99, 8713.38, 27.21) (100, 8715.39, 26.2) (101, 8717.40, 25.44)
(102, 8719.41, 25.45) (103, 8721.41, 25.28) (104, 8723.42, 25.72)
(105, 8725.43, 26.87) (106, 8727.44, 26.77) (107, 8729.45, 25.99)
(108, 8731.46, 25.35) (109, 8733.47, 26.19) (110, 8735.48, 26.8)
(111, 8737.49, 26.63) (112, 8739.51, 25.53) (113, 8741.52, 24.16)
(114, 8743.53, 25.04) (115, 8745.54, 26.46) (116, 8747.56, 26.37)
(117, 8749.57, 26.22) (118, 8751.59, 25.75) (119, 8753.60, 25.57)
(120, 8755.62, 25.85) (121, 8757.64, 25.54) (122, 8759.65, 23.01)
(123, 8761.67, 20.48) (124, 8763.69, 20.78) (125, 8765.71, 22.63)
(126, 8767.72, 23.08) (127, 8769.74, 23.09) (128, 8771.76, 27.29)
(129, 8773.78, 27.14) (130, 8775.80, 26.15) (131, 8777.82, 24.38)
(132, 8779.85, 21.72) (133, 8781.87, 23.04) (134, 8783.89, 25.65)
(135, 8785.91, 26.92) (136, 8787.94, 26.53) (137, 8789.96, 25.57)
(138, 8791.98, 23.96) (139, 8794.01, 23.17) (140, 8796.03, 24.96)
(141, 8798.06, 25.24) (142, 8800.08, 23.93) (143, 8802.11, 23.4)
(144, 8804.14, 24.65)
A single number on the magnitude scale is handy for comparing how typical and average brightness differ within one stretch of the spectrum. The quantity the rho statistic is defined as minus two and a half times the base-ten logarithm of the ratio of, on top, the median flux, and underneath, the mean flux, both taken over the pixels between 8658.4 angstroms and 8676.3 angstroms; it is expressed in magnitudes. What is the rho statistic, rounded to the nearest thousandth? -0.010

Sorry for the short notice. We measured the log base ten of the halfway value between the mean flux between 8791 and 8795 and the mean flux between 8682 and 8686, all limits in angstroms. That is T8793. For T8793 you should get 1.40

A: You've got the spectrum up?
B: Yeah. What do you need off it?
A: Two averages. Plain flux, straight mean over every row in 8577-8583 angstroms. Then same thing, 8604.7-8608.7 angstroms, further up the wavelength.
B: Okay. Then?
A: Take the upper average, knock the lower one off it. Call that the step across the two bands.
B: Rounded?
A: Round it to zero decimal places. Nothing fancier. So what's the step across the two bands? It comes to -4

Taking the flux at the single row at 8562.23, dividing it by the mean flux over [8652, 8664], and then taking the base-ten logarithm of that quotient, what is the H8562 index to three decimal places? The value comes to -0.031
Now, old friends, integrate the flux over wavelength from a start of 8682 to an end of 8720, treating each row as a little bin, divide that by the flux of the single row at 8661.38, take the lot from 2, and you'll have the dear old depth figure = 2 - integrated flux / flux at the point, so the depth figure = -35.4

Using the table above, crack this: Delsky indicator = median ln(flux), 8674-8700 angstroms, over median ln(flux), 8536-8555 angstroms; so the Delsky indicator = 1.02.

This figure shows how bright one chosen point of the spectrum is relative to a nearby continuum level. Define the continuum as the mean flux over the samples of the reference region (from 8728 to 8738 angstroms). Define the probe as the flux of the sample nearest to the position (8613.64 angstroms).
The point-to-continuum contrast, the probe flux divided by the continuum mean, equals 0.92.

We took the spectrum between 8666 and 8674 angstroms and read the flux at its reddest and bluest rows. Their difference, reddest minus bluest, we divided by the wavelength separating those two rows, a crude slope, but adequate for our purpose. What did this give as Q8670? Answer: 0.028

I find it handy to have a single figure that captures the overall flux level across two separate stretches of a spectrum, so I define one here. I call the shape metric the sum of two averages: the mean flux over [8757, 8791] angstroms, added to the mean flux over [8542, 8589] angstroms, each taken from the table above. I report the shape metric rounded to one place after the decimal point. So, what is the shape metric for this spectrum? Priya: 49.8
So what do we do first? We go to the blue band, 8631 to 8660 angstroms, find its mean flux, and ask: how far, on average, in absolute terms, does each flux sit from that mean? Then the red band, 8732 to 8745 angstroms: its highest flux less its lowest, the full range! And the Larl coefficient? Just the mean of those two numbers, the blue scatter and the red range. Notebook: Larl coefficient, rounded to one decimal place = 1.8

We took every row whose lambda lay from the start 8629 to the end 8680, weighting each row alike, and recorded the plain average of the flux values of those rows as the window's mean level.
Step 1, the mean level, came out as 26.1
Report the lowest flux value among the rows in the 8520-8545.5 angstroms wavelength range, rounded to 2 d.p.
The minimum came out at 23.46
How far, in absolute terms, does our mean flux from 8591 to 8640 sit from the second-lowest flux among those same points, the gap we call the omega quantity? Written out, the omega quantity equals 1.4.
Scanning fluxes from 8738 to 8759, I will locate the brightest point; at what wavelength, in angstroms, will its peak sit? 8745.54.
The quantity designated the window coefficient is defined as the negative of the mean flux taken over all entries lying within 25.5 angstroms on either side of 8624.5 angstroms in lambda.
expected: -24.6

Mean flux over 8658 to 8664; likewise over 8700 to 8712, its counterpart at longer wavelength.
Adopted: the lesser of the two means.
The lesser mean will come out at 27.1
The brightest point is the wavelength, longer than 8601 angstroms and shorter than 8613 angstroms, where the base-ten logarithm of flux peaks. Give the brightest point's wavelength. 8601.75 angstroms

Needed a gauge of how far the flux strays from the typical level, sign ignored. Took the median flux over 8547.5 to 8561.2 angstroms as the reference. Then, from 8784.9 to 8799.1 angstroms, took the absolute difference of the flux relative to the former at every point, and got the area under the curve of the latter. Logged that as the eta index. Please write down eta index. 14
